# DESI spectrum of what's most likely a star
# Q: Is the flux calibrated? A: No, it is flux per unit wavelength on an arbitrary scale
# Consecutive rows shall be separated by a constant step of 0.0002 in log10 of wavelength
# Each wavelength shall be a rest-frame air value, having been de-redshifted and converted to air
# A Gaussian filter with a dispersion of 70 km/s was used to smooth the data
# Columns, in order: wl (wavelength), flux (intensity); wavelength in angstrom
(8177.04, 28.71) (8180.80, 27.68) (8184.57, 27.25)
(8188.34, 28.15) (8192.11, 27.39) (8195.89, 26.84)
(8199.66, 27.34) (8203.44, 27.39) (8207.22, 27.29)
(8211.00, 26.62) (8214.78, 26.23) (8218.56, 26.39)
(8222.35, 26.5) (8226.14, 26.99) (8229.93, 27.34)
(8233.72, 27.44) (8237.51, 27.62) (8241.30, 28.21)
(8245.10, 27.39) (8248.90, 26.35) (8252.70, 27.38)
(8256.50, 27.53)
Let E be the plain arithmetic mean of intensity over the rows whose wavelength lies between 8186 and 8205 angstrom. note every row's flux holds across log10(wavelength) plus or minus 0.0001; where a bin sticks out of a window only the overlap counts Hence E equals 27.42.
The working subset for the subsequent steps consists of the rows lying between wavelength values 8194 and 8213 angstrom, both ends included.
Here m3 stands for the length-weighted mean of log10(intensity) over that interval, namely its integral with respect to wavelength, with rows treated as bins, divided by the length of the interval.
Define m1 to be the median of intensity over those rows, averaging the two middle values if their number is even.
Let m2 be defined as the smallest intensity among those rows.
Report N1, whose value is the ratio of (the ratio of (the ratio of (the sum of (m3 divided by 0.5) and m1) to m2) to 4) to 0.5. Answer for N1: 0.566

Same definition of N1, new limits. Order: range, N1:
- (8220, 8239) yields 0.570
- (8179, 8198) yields 0.564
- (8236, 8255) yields 0.574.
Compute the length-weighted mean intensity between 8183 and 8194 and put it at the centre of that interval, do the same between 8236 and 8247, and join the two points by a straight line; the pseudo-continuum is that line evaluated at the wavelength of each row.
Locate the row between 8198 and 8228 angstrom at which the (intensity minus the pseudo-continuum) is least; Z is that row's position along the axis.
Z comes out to 8214.78 angstrom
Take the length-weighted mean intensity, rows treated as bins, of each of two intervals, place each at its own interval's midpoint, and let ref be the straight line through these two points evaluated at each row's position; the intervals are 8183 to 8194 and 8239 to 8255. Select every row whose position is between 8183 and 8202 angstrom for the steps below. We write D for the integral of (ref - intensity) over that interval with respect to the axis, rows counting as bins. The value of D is 4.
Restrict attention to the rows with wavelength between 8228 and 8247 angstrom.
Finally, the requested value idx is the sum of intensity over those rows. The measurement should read 138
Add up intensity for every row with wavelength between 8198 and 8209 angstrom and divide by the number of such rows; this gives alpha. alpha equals 27.3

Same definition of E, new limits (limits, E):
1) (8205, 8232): 26.77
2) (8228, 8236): 27.39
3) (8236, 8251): 27.39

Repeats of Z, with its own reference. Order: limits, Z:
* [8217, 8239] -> 8218.56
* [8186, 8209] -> 8195.89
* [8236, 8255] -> 8248.90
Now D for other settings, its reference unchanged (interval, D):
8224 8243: -2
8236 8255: -1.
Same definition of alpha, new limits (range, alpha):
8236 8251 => 27.4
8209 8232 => 26.7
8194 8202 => 27.1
